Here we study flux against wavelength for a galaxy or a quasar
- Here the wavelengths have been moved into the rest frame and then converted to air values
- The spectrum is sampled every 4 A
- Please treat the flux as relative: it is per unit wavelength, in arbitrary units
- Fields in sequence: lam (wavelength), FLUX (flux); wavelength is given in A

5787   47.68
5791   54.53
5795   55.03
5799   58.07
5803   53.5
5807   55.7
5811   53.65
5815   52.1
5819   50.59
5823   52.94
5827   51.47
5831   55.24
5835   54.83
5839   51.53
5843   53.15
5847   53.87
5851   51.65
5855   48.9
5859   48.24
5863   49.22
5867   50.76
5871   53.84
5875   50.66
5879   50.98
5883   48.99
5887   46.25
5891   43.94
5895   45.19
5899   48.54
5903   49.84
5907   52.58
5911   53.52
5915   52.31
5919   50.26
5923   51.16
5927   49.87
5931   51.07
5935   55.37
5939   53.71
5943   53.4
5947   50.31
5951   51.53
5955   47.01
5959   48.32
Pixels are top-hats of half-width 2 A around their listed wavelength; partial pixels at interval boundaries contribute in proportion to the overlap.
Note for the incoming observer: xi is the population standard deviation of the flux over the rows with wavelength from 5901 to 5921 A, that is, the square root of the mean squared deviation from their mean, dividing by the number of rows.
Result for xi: 1.41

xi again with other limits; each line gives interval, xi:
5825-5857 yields 1.96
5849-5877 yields 1.77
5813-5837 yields 1.69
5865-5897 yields 3.17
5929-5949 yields 1.84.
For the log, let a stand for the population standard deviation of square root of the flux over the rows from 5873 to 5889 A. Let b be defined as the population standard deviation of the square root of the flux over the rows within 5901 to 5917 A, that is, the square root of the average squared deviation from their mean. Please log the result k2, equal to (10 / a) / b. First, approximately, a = 0.134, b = 0.09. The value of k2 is 785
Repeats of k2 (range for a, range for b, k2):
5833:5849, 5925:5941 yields 812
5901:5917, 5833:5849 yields 1277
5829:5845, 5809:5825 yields 1258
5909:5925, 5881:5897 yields 862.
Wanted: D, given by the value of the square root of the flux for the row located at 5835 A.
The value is 7.4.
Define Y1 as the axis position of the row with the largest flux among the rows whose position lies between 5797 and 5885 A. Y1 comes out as 5799 A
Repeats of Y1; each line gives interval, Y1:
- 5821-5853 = 5831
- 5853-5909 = 5871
